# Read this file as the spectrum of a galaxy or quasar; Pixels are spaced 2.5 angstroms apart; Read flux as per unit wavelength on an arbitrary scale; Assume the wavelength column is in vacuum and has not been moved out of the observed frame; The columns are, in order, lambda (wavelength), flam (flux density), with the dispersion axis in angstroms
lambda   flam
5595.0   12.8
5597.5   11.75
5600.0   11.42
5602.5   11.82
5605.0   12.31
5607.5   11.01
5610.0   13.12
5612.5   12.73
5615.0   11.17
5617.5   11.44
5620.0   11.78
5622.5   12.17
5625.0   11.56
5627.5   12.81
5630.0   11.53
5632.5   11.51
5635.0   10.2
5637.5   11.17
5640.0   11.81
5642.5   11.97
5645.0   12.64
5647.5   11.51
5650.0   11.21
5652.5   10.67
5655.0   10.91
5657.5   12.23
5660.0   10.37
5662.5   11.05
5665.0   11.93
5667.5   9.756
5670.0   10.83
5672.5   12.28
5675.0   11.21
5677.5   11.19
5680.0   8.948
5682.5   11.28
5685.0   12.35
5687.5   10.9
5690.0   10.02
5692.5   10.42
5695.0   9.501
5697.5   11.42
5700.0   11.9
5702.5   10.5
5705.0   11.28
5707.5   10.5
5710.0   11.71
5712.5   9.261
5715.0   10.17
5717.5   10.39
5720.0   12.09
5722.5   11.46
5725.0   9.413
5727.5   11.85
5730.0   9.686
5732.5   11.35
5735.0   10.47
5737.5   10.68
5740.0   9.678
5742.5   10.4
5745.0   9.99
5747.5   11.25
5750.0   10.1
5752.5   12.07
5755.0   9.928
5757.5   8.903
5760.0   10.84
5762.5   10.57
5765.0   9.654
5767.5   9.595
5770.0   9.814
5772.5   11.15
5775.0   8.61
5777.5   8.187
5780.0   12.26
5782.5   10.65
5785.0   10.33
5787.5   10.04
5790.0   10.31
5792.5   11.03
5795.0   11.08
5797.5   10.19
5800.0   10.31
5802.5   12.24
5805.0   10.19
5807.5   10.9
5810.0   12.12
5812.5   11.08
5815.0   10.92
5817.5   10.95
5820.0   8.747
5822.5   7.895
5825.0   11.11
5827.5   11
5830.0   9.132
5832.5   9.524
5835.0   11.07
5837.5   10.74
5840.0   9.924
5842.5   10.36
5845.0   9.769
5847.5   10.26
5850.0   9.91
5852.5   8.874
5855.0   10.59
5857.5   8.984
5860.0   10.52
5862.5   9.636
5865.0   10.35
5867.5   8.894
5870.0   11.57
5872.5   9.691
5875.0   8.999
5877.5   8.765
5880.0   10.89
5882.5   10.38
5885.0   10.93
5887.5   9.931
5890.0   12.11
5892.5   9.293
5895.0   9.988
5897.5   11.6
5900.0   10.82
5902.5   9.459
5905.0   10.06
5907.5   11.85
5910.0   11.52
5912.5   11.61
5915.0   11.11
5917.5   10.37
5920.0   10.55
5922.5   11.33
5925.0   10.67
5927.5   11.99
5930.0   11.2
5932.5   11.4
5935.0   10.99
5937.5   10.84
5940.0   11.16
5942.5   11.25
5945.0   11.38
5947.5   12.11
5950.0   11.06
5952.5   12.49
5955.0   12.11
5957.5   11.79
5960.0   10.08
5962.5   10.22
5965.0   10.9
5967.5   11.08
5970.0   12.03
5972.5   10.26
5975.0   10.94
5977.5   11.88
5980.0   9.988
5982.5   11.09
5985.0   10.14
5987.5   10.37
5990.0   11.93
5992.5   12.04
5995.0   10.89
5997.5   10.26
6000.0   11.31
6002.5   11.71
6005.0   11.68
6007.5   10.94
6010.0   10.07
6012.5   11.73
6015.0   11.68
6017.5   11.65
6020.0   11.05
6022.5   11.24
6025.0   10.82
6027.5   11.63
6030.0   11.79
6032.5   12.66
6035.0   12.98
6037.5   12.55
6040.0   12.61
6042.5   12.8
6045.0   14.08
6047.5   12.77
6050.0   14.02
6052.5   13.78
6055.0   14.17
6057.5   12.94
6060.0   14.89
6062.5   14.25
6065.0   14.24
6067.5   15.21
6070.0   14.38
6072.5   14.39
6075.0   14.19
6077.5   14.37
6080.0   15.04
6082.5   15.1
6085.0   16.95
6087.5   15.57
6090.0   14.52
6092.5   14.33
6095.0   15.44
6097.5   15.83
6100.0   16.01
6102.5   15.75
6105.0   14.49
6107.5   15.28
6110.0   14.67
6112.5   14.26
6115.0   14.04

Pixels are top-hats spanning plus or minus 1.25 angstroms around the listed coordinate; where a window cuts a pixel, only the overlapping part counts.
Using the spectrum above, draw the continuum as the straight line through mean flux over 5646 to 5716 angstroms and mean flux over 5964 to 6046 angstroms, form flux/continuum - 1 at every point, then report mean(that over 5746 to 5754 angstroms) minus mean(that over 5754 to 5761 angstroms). 0.11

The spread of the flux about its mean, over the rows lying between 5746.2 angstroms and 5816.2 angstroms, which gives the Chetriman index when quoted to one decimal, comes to 1.0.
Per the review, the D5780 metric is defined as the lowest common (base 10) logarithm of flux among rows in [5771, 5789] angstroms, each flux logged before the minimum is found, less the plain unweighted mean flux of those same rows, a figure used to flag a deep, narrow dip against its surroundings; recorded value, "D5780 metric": -9.3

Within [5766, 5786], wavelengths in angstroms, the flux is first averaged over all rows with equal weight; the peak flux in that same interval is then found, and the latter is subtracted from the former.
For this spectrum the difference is -2.2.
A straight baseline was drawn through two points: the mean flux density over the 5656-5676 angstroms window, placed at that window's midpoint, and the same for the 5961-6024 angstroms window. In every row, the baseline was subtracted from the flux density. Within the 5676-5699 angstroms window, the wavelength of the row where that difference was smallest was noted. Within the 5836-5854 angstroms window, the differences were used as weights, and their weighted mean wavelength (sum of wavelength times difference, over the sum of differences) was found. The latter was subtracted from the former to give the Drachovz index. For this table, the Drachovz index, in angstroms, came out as -166.8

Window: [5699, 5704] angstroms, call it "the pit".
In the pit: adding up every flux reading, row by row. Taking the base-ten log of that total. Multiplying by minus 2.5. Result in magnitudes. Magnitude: -3.38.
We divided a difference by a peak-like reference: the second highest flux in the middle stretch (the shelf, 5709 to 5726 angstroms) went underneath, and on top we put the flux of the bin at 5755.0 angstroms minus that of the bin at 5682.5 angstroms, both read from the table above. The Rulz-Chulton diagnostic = -0.12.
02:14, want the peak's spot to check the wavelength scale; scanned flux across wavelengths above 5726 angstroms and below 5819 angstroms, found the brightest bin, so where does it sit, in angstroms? 5780.0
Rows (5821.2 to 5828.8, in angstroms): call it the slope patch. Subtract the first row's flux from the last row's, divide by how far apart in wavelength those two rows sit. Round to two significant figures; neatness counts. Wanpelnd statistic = 0.62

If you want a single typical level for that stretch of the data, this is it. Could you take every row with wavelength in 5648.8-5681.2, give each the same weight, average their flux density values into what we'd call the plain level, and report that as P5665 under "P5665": 11.0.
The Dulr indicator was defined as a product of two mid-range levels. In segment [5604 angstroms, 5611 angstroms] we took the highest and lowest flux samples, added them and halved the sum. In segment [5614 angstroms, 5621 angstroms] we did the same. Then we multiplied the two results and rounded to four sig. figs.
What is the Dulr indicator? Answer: 138.4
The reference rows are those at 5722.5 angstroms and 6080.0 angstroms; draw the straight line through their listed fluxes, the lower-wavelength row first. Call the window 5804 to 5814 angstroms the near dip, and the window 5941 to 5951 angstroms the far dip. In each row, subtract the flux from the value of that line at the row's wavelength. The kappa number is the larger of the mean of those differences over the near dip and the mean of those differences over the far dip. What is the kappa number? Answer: 2.25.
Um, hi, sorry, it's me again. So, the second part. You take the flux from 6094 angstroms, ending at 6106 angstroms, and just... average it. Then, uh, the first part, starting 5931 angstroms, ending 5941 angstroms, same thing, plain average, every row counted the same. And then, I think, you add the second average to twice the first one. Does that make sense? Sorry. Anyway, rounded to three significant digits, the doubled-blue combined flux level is 37.7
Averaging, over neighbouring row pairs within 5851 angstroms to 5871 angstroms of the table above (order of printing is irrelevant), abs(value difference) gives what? 1.51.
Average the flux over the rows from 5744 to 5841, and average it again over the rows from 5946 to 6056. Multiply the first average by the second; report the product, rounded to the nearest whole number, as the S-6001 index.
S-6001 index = 121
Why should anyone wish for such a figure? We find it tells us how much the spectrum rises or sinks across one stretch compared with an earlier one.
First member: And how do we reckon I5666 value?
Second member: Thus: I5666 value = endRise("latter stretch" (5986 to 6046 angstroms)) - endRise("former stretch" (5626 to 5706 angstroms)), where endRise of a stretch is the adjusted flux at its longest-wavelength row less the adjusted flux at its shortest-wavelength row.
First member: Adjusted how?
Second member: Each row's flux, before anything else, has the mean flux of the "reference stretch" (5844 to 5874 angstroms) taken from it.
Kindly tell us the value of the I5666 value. 5.2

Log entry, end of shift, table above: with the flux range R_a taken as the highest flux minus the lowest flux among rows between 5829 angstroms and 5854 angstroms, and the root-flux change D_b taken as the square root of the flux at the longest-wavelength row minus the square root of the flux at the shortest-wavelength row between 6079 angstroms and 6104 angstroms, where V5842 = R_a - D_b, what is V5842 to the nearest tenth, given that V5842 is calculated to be 2.1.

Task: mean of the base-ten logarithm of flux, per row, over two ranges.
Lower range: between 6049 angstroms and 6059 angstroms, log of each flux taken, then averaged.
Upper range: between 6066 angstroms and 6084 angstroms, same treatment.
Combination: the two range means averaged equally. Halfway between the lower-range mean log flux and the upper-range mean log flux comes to 1.15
